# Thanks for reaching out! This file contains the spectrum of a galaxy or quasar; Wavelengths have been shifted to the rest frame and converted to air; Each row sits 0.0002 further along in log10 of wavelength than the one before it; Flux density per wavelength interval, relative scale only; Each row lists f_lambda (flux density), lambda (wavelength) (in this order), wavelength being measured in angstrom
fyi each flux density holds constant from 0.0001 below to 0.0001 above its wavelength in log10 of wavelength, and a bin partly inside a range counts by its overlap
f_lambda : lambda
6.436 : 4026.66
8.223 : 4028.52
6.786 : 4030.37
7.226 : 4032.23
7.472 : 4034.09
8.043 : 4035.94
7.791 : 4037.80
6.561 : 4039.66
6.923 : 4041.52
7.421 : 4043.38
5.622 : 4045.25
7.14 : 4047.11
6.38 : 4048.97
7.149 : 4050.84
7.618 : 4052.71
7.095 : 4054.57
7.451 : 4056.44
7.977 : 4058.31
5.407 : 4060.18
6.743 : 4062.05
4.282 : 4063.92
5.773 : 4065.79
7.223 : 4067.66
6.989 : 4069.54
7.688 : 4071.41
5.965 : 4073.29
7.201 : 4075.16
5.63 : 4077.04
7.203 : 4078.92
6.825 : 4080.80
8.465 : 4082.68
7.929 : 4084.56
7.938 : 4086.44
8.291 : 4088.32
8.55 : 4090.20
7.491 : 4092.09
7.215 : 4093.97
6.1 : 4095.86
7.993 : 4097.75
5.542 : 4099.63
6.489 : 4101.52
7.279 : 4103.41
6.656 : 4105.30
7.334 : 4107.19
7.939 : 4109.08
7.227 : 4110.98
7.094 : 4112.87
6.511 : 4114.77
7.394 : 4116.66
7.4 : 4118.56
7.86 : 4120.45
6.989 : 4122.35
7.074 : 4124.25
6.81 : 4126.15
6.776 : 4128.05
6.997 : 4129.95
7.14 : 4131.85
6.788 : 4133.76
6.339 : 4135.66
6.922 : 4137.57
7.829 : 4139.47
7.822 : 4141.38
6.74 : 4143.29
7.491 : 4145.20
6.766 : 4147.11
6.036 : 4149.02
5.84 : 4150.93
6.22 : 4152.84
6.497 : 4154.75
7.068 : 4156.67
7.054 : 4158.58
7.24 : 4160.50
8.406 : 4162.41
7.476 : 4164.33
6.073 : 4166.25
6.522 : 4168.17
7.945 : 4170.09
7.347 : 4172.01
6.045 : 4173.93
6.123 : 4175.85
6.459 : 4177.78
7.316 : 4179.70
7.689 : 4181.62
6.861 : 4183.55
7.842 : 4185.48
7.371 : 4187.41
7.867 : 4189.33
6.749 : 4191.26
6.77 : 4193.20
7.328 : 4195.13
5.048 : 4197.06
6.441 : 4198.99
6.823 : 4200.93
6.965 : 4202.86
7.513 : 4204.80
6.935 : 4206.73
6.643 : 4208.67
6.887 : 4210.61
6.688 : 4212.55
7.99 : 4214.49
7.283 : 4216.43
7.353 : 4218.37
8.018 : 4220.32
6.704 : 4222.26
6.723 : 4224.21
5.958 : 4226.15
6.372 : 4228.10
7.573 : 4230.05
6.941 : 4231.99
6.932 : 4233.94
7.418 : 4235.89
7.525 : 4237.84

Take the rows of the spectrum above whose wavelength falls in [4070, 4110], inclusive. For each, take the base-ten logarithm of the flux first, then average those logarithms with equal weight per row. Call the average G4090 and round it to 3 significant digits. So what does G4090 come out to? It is 0.855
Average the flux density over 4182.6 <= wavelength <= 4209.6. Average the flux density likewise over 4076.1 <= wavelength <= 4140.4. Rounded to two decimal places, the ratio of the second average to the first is 1.03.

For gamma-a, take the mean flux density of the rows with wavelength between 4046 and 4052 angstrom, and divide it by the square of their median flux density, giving 0.135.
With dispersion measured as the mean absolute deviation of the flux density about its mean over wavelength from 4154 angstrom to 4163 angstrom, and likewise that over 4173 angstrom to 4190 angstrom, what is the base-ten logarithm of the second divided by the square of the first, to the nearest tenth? 0.5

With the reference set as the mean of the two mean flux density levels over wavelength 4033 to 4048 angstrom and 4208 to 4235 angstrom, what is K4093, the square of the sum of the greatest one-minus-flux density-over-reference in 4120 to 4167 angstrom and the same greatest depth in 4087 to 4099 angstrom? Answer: 0.096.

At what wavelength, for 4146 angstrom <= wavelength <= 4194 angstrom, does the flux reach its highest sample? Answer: 4162.41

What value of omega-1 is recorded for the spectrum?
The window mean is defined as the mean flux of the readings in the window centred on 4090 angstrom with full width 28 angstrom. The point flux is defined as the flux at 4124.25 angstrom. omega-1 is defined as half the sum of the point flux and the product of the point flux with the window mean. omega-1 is 29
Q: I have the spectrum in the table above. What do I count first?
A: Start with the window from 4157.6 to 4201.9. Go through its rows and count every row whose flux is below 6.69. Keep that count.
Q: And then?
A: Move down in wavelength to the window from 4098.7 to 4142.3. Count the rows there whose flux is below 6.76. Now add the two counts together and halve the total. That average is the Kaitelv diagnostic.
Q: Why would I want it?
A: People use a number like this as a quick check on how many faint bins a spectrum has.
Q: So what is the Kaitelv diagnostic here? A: 6.0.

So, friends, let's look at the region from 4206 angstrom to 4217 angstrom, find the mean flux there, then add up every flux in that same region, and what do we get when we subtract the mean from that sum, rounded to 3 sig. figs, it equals 35.4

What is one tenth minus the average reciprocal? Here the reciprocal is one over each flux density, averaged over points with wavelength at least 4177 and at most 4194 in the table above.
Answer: -0.039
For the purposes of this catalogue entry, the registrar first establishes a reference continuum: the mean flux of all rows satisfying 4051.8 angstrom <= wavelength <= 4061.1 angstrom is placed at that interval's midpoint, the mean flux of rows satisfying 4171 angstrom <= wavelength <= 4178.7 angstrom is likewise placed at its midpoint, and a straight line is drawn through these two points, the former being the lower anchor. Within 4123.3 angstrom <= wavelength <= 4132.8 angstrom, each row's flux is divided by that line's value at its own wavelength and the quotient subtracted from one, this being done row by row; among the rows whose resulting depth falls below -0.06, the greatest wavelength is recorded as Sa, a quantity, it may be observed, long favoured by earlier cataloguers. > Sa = 4131.85 angstrom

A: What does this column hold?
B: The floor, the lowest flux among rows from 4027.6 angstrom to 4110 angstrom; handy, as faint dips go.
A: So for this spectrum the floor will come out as 4.282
